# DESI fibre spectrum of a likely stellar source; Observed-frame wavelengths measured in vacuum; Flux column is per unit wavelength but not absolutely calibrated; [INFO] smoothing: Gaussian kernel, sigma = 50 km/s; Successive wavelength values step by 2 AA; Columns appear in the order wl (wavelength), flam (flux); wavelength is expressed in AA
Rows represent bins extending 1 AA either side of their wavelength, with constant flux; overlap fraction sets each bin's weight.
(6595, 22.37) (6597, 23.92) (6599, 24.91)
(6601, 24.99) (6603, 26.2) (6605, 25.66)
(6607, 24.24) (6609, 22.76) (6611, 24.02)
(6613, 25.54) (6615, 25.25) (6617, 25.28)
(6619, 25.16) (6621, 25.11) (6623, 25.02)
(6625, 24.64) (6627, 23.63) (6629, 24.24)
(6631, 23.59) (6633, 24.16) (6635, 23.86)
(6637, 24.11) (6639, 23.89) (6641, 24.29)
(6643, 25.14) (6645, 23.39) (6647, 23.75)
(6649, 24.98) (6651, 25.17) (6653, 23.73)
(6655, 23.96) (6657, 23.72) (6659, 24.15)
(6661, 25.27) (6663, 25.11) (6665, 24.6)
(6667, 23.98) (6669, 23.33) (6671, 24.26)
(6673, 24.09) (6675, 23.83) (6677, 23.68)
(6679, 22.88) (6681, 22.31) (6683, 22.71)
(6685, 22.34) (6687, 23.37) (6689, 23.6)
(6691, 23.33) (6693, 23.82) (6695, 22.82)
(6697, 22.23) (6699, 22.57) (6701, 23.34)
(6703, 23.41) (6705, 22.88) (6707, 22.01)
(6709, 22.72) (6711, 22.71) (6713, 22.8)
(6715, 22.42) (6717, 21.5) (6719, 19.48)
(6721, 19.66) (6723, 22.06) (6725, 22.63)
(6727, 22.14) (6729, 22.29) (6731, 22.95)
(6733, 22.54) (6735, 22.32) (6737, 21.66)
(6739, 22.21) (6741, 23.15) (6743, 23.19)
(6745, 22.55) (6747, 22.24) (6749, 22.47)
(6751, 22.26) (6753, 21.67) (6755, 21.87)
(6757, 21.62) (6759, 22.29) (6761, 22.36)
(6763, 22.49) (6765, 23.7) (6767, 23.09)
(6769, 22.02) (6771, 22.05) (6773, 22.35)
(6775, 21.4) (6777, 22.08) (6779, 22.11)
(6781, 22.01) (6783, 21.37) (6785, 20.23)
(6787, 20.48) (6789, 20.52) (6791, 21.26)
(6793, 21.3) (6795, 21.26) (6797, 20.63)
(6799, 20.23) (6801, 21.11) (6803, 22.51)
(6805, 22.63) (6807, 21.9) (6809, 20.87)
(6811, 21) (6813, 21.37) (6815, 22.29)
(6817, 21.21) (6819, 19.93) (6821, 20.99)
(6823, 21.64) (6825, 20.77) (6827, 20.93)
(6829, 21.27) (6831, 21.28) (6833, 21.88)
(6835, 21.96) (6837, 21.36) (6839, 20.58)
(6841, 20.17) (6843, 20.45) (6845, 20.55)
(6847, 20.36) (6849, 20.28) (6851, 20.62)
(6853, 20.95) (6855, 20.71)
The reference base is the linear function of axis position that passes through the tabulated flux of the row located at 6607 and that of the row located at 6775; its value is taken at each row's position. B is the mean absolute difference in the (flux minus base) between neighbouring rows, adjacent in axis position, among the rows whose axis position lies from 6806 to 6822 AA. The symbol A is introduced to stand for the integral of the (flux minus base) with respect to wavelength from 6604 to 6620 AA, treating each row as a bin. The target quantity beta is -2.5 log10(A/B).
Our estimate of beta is -2.6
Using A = 9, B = 0.8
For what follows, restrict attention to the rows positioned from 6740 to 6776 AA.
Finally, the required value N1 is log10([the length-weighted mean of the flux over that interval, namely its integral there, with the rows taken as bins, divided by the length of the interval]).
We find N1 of 1.350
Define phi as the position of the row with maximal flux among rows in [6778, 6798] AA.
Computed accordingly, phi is 6779 AA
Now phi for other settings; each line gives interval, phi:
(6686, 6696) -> 6693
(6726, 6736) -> 6731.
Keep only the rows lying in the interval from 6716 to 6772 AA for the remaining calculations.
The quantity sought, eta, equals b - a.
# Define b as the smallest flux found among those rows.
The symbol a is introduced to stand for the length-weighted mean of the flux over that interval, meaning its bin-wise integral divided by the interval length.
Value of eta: -2.7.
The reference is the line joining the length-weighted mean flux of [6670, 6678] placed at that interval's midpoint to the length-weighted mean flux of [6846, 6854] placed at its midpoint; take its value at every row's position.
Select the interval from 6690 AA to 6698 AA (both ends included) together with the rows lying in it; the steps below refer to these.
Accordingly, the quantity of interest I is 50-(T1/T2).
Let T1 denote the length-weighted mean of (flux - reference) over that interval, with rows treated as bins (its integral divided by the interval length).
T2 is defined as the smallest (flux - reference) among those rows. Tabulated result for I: 49.6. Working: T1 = -0.53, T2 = -1.3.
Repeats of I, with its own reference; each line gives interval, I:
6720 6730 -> 49.6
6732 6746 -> 49.8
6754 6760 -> 49.4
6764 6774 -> 55.0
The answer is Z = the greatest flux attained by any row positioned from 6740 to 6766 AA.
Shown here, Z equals 23.7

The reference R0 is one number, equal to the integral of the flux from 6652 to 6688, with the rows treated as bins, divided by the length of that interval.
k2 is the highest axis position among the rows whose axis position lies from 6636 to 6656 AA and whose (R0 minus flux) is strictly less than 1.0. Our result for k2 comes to 6655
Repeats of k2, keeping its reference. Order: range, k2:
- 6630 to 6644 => 6643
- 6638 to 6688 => 6687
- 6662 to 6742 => 6741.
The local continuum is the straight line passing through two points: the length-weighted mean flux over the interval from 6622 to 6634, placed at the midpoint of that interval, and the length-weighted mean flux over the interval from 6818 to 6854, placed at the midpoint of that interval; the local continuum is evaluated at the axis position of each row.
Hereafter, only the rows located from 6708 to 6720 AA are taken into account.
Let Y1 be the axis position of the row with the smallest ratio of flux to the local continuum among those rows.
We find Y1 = 6719 AA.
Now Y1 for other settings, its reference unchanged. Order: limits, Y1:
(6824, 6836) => 6825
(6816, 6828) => 6819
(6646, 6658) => 6647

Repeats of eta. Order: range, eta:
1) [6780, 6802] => -0.7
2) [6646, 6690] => -1.5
